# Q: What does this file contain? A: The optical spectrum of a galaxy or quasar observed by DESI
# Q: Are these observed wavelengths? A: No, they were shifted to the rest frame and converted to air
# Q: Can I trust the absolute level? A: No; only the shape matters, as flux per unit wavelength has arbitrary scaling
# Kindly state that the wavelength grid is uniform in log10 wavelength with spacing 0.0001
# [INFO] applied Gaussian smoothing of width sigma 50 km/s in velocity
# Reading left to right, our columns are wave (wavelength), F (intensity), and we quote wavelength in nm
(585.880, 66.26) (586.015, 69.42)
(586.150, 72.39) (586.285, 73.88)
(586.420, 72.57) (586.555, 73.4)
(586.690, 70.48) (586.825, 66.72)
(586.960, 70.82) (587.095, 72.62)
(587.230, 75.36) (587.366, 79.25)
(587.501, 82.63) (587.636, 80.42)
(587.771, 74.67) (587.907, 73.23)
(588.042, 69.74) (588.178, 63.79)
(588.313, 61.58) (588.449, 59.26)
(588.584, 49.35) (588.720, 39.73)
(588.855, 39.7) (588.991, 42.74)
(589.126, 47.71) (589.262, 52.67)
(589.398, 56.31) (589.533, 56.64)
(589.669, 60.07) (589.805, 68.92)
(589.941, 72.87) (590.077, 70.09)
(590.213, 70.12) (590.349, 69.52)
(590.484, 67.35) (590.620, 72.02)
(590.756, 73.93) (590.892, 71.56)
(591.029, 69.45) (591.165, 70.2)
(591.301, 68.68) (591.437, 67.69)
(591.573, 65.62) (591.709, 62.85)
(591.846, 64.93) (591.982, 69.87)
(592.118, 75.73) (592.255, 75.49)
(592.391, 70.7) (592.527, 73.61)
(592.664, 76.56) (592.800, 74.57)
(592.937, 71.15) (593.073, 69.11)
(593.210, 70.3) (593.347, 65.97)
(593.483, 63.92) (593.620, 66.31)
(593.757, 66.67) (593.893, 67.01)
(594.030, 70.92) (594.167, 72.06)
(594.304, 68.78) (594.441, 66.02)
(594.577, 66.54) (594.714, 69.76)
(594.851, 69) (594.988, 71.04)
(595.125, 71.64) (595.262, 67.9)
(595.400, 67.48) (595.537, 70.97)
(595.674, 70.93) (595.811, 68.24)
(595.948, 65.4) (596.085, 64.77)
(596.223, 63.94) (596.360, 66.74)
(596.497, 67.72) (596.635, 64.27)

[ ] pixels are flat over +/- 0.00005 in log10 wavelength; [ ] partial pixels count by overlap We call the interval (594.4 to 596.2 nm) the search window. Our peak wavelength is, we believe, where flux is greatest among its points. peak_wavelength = 595.125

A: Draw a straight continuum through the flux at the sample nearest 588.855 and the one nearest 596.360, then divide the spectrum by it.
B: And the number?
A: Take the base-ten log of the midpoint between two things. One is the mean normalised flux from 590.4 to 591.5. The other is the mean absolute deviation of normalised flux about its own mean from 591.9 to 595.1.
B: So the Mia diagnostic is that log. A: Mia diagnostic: -0.100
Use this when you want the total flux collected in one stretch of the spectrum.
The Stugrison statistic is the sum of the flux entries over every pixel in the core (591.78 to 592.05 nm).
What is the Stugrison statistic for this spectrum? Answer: 135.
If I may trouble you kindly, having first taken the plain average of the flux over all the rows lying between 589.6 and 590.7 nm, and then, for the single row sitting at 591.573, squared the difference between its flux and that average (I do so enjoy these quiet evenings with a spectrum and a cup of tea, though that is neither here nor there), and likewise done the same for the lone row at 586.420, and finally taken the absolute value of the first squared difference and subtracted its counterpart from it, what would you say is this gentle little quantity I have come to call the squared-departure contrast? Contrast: -3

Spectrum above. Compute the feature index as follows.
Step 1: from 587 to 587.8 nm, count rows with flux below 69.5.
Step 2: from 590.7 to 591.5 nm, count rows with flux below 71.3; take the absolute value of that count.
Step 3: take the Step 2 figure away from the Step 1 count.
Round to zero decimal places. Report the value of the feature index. -4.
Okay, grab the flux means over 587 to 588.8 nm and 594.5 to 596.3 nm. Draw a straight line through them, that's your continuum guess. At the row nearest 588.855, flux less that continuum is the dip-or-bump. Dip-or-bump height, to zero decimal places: -28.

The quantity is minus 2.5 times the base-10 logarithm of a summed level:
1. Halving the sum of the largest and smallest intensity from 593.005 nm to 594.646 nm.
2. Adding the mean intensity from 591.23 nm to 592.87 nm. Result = -5.35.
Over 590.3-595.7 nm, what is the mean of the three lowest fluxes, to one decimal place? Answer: 63.9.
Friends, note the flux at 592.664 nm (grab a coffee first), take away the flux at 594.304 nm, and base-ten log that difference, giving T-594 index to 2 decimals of 0.89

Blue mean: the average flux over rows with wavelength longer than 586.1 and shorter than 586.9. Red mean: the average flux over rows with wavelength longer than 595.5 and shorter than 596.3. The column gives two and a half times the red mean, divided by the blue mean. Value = 2.35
